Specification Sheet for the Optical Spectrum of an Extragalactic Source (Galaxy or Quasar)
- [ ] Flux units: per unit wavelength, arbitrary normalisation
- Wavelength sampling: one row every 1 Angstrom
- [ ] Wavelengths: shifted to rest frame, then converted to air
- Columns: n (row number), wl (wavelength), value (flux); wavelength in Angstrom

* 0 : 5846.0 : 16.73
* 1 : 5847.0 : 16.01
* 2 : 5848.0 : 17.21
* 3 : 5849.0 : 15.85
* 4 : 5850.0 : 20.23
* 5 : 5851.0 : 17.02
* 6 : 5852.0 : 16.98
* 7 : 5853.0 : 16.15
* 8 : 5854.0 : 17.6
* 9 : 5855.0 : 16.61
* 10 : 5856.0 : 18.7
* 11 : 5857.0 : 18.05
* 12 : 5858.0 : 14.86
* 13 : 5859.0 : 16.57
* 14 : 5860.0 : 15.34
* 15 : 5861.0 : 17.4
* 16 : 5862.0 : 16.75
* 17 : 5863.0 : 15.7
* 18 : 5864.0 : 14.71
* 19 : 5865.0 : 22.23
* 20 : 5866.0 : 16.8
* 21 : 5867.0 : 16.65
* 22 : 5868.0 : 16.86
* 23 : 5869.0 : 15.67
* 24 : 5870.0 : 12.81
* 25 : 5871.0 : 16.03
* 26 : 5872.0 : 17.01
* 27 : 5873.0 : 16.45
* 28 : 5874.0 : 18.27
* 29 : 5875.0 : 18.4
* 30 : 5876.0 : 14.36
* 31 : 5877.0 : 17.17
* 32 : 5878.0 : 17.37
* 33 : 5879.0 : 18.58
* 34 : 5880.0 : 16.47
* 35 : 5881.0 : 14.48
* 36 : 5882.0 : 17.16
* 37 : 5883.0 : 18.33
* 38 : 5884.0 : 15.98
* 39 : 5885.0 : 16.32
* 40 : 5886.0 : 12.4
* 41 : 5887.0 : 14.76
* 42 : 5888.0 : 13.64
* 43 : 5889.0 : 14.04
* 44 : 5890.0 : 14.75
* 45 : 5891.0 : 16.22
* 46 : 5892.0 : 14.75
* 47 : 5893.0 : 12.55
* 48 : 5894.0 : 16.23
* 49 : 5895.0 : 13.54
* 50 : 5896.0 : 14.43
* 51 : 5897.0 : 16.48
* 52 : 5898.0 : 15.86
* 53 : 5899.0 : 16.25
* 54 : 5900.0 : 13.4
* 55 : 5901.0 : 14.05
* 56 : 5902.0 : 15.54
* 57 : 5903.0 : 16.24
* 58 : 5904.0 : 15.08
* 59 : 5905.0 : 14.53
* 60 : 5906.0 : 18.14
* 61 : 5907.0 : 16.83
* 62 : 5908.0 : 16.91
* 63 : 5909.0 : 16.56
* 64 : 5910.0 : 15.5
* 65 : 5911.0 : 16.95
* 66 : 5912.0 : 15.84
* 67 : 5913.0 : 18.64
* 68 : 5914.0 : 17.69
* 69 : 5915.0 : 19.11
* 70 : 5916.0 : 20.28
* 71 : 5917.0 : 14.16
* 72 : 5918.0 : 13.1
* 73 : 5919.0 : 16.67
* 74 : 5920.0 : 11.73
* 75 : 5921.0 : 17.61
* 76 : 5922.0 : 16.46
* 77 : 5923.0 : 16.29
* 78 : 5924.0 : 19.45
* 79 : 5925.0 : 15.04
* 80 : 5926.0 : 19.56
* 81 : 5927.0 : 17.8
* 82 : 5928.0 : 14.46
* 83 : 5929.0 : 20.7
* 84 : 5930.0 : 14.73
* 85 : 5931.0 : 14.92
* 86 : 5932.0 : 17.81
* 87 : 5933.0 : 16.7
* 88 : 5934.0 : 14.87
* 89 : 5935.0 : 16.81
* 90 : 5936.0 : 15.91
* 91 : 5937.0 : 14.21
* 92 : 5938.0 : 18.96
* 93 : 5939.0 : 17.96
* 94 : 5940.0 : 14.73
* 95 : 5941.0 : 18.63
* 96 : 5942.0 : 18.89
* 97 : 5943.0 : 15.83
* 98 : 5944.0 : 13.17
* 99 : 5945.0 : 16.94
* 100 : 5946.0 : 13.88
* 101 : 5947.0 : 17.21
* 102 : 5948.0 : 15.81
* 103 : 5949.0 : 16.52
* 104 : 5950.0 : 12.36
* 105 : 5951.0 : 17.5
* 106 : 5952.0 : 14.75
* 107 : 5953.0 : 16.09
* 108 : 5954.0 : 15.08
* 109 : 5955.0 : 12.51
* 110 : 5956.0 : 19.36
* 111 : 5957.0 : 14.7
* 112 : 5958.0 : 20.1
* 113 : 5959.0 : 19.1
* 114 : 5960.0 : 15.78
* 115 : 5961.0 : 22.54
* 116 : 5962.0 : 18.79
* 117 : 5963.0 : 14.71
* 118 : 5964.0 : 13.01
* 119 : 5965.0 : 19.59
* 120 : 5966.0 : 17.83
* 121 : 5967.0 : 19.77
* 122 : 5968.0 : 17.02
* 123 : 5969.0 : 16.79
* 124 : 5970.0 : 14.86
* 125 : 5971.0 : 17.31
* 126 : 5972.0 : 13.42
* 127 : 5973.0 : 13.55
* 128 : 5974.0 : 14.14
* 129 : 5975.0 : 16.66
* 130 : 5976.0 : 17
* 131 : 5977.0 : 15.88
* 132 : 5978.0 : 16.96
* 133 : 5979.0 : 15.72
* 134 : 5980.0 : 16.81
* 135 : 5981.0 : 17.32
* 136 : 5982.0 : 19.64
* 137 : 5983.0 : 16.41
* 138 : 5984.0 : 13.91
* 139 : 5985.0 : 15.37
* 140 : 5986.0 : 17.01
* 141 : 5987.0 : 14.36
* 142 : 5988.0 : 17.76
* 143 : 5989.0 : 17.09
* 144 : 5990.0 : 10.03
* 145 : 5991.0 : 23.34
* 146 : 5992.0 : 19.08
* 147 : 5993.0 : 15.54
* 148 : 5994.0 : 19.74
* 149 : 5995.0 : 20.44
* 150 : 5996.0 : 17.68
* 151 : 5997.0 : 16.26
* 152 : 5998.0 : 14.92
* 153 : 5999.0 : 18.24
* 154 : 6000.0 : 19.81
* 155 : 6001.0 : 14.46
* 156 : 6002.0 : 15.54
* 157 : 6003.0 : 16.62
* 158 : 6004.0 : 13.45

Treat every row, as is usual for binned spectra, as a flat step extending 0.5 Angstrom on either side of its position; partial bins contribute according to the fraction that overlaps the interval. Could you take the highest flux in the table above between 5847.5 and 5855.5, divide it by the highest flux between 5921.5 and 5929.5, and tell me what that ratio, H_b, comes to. 0.98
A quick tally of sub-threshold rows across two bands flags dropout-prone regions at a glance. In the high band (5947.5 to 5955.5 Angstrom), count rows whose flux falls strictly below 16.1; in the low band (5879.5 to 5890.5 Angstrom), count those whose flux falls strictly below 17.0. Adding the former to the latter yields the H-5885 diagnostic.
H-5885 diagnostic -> 15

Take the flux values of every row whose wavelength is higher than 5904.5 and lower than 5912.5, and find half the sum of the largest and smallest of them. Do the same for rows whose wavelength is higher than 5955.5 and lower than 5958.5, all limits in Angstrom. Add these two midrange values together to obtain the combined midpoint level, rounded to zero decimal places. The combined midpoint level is 34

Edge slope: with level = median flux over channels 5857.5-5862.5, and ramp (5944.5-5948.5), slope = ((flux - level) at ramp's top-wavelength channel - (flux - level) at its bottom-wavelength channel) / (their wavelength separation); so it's -0.4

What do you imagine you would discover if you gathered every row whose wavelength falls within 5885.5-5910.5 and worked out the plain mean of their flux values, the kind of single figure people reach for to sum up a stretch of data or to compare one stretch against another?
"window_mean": 15.1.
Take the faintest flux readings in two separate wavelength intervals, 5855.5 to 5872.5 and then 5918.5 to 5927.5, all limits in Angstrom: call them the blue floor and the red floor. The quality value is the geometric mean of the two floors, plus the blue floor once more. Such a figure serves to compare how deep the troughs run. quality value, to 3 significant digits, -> 25.1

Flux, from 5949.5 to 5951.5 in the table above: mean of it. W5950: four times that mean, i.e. 60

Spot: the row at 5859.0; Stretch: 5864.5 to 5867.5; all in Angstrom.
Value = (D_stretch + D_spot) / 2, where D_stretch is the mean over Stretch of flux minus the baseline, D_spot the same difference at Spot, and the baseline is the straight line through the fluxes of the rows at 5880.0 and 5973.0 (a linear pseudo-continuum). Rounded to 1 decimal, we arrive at 0.5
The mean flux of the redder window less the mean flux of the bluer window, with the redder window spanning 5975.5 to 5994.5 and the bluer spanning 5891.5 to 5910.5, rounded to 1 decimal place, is 1.4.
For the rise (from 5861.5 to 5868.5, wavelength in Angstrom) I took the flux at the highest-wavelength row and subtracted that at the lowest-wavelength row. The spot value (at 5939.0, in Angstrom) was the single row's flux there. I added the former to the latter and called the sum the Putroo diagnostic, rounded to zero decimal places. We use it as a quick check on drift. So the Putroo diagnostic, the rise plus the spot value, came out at 18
